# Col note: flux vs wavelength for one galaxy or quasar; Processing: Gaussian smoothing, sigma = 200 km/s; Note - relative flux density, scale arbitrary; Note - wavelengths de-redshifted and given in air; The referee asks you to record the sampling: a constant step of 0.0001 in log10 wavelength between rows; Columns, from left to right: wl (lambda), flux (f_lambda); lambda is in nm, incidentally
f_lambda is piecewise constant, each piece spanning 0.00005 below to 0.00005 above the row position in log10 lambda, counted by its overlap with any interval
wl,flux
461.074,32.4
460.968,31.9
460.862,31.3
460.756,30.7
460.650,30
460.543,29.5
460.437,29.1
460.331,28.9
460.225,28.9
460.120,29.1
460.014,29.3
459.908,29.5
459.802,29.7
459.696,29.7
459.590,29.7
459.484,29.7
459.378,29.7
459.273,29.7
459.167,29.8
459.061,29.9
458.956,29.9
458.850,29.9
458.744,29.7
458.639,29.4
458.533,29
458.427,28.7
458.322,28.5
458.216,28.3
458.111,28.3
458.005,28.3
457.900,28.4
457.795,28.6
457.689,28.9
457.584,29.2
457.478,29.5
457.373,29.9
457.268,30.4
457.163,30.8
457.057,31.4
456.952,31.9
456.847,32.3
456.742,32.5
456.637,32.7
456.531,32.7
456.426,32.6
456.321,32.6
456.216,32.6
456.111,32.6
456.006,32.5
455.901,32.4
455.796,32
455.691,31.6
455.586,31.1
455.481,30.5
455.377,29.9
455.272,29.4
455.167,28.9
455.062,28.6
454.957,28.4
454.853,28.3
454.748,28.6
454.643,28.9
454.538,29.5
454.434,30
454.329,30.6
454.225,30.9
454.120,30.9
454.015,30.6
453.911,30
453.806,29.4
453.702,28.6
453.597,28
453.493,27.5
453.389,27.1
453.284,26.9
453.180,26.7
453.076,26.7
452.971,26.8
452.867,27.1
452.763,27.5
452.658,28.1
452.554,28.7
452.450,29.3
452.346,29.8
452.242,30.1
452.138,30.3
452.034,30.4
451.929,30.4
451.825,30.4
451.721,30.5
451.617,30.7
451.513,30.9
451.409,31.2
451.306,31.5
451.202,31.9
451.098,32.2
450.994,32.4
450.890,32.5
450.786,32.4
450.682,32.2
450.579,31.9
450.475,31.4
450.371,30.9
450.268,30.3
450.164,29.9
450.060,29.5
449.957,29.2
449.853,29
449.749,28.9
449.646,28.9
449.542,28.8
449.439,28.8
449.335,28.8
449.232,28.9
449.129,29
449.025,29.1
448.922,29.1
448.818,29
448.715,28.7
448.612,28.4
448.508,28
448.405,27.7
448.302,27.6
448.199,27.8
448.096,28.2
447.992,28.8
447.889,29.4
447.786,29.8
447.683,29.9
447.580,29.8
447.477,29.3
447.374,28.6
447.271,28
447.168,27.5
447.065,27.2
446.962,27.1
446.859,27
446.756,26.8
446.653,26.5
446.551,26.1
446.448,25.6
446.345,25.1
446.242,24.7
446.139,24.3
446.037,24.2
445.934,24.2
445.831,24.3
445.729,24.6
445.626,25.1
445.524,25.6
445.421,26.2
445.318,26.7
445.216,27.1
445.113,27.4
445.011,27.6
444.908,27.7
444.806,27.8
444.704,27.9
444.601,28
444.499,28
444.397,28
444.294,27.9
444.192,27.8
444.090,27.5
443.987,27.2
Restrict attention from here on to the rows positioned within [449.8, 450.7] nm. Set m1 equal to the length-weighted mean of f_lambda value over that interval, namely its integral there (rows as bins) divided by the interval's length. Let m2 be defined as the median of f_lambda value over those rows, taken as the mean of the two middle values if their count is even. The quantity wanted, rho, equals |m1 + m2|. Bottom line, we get 61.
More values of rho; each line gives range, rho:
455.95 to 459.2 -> 60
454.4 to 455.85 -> 59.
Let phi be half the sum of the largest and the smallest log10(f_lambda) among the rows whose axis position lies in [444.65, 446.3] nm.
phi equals 1.41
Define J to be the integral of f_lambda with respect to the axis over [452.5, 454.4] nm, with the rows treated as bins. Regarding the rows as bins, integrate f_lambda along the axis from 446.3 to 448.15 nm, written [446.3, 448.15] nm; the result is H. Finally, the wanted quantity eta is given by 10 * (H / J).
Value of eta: 9.5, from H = 51.5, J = 54.1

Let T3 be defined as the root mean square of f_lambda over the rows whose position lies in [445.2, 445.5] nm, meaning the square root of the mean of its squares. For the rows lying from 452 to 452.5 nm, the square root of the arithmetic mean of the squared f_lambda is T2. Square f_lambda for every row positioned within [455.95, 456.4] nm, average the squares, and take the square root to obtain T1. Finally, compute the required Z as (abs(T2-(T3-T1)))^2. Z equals 1288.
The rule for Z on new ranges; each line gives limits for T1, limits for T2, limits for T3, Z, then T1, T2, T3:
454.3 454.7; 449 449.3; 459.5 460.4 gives 865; 29.8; 29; 29.4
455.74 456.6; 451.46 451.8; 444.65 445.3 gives 1269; 32.5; 31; 27.6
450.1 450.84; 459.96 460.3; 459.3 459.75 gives 942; 31.3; 29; 29.7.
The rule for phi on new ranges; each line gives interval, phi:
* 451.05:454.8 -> 1.47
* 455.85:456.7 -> 1.51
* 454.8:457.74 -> 1.48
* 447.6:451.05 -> 1.48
